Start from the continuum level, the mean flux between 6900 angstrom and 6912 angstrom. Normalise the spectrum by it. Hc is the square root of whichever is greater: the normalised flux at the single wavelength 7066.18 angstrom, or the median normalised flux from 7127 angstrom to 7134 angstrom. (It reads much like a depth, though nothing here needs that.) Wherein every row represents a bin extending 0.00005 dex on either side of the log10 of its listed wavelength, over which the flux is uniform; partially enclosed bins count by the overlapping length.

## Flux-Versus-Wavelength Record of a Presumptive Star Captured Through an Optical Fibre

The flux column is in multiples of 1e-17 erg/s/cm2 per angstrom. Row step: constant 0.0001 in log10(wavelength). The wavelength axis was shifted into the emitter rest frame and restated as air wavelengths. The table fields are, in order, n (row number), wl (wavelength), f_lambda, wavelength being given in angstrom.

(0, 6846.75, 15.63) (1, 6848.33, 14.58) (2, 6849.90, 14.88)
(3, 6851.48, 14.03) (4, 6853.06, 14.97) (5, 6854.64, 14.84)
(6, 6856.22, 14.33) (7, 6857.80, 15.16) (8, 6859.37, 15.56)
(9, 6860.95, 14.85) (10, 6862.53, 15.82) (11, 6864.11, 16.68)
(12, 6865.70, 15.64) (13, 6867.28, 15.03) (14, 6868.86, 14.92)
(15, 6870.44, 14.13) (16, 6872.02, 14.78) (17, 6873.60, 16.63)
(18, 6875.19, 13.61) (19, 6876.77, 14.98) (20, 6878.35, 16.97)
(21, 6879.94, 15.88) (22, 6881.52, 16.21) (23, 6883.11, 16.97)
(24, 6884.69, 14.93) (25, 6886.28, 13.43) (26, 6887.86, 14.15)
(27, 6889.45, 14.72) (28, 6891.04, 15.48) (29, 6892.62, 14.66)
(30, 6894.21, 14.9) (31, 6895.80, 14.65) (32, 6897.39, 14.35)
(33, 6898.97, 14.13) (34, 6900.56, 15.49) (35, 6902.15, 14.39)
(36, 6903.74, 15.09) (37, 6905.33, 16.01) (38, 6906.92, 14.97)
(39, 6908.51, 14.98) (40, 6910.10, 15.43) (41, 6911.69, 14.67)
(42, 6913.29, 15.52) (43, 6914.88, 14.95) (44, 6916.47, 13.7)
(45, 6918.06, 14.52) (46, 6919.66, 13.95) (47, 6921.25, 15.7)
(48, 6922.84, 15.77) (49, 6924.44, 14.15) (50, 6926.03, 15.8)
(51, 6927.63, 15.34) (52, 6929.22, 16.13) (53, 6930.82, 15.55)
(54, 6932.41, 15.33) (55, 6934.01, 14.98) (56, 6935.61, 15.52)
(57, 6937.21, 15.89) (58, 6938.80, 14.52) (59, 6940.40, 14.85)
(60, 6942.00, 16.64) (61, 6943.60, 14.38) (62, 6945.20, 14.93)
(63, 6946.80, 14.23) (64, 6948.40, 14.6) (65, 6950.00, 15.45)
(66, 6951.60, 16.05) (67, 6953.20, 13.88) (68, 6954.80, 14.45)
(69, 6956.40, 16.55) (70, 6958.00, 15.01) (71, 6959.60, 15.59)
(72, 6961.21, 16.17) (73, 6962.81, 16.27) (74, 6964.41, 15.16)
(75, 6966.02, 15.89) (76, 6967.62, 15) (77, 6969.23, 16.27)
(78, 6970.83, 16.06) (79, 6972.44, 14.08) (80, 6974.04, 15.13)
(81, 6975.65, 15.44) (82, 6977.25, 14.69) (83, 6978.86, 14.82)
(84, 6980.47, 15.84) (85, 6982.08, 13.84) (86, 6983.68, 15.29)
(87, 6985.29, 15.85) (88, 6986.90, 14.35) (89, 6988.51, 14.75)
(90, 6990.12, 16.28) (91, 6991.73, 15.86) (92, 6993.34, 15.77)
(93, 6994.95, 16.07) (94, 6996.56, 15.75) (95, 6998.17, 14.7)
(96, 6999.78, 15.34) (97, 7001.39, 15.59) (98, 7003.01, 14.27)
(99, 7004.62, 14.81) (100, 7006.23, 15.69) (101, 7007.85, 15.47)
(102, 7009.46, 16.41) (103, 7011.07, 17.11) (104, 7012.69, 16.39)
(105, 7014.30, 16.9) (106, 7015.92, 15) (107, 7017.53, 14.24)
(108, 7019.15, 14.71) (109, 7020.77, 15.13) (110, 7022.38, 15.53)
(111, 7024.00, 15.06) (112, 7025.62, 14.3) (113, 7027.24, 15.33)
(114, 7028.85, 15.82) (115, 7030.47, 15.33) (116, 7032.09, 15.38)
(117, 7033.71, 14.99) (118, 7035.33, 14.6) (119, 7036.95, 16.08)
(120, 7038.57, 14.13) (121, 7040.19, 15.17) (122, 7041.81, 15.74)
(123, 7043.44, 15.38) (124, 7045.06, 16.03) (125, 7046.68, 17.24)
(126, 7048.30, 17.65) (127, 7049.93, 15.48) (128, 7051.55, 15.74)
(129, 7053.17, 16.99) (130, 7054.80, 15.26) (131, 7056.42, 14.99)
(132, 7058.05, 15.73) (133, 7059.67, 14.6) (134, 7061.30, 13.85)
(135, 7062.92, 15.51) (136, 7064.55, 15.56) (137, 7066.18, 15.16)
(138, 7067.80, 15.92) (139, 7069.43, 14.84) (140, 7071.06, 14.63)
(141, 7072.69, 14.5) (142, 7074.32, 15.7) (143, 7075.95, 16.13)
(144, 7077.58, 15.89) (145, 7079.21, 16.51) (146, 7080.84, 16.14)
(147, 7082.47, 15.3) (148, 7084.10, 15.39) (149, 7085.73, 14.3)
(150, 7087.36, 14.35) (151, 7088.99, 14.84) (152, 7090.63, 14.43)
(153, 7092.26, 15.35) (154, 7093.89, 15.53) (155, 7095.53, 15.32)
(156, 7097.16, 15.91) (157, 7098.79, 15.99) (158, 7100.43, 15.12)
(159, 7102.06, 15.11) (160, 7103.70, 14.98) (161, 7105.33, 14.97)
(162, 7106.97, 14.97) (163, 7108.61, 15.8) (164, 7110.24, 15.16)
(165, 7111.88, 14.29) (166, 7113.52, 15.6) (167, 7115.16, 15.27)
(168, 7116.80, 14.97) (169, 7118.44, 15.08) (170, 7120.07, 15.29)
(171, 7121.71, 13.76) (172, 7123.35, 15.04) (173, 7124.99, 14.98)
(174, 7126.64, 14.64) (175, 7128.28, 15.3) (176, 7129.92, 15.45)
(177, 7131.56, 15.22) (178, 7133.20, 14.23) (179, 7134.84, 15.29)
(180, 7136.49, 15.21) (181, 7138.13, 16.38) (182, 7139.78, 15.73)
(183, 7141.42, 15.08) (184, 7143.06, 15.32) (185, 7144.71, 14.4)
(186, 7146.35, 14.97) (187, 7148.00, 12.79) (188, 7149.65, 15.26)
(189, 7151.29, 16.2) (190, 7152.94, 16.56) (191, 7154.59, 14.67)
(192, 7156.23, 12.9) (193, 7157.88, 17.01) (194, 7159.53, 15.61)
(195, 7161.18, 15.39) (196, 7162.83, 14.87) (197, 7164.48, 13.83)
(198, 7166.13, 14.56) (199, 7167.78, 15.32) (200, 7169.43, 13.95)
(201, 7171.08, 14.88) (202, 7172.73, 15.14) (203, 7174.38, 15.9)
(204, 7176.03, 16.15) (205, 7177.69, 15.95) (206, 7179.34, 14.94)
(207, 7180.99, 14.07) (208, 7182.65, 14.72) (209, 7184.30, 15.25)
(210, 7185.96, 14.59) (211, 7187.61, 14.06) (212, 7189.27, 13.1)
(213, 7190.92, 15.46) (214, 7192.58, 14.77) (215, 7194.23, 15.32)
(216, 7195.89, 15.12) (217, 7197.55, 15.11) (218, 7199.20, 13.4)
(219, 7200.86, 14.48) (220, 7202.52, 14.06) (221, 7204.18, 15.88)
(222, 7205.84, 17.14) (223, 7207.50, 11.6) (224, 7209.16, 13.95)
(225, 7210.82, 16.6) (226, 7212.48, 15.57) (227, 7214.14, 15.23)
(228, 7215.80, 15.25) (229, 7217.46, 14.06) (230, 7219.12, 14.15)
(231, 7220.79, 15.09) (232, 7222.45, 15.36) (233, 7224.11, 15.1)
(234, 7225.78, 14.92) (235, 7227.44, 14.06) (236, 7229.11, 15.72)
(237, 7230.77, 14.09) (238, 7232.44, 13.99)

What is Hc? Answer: 1.004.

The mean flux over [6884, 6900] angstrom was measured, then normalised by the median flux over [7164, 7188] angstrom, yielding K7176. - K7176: 0.98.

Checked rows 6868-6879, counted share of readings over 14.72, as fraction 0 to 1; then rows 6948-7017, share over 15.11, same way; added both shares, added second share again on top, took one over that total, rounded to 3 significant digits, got 0.496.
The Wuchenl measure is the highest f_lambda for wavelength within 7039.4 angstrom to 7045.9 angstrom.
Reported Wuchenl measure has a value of 16.03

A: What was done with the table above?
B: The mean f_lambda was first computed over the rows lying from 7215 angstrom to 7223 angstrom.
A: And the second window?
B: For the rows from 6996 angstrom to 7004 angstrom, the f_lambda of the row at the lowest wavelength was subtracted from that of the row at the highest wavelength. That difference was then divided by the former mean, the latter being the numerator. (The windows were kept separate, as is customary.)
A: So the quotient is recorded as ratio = -0.10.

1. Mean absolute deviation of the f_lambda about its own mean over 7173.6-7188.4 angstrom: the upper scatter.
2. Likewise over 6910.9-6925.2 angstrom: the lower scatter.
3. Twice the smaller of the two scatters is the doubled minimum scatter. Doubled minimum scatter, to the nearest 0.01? 1.27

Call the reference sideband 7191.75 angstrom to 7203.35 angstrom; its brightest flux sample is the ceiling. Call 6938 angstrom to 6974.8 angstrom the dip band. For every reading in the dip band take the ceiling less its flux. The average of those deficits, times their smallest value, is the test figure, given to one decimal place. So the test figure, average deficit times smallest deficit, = -0.1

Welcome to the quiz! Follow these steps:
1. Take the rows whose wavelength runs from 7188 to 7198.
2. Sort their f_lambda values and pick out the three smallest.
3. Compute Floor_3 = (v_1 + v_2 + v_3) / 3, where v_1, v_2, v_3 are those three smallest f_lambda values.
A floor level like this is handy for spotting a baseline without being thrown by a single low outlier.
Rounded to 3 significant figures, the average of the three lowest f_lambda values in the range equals 14.3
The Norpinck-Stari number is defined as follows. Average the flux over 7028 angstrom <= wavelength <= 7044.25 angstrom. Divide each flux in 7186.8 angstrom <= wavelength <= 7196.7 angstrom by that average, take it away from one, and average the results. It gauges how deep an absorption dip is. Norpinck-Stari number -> 0.04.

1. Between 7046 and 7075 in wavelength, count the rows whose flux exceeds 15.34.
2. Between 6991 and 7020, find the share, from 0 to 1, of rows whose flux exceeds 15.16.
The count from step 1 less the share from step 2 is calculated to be 9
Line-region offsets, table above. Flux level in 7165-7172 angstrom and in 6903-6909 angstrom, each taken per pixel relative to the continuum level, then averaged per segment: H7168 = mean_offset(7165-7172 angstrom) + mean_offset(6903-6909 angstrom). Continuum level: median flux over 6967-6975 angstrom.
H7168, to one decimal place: -0.3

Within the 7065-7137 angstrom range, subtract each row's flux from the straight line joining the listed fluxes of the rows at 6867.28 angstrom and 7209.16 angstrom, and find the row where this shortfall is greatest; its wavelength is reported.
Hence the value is 7121.71 angstrom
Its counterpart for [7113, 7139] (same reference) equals 7121.71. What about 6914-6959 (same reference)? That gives 6916.47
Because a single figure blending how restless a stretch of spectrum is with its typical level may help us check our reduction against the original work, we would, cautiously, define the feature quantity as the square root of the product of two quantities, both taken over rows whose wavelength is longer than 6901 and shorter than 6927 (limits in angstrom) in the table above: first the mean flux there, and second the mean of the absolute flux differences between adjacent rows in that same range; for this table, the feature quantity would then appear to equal 3.61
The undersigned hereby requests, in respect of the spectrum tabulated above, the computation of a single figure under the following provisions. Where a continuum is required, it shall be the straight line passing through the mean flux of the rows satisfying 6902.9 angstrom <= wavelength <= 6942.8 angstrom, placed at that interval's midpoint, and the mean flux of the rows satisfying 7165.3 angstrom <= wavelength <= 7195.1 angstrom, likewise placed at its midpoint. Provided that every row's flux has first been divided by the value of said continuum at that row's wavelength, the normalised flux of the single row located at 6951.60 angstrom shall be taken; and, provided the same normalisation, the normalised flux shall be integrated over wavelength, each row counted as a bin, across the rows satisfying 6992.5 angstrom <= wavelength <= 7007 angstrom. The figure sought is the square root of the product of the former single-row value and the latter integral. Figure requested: 3.95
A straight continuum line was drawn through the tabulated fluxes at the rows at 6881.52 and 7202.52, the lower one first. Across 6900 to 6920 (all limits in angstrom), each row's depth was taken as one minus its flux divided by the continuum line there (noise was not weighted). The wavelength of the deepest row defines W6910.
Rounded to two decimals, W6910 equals 6916.47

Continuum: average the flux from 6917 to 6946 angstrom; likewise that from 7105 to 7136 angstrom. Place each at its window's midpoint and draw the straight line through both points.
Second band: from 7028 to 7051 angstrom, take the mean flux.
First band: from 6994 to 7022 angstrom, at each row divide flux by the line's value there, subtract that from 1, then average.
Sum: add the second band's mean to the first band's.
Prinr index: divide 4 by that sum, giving 0.256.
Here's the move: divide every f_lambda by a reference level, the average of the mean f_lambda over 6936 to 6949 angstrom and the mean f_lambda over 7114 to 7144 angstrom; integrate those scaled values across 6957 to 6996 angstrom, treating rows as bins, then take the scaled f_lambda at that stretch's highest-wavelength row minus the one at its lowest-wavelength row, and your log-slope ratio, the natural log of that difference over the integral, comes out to -6.3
